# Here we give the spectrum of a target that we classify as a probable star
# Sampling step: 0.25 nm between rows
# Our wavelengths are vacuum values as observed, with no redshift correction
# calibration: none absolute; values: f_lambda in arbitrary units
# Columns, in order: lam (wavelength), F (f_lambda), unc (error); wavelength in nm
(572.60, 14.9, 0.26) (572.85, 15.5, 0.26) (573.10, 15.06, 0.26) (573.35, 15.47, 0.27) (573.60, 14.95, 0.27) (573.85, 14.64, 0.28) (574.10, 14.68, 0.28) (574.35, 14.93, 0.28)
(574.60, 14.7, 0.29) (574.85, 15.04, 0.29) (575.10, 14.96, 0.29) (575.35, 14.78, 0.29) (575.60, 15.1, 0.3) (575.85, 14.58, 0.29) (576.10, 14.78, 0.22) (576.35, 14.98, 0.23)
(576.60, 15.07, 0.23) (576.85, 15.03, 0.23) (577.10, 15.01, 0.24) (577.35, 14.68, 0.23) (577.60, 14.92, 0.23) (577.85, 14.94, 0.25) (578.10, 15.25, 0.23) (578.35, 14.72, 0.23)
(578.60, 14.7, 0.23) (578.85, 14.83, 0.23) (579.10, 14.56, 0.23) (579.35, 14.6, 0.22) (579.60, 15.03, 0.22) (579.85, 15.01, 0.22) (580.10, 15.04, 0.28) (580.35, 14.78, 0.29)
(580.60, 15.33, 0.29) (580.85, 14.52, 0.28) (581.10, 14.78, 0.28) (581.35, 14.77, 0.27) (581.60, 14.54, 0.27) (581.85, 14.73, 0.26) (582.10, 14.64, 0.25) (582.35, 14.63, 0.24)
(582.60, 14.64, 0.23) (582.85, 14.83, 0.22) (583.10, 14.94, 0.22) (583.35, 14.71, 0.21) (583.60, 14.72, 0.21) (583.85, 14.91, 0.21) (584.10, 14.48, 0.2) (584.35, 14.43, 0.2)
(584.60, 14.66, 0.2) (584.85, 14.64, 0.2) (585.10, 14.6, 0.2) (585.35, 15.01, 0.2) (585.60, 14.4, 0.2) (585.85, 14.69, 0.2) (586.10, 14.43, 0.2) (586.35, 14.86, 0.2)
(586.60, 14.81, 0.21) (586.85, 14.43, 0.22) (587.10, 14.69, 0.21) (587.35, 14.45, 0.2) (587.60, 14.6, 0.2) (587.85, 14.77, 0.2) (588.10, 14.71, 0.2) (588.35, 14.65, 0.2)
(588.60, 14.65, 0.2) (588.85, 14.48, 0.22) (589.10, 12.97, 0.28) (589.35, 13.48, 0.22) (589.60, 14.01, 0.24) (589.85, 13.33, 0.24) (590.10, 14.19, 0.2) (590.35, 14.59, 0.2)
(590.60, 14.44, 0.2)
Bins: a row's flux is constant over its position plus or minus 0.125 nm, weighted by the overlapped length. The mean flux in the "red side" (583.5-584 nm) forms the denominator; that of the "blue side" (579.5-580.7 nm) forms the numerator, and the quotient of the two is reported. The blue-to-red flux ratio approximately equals 1.02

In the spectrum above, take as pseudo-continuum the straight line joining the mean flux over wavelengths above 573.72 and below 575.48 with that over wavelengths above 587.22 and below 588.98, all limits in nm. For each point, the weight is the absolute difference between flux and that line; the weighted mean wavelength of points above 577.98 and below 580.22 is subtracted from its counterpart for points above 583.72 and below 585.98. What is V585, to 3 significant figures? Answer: 5.63 nm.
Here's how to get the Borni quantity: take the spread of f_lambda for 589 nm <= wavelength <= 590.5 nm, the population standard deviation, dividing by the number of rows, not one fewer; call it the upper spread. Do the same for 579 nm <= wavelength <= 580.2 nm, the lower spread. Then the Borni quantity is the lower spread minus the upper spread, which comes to -0.33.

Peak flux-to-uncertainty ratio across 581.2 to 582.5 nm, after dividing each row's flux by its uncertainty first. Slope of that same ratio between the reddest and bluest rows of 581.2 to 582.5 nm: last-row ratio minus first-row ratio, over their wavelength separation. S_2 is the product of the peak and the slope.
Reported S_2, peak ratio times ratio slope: 381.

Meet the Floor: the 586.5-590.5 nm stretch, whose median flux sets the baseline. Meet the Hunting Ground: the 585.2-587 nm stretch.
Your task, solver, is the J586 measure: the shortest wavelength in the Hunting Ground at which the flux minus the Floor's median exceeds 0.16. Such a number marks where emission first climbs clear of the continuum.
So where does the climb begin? 585.35 nm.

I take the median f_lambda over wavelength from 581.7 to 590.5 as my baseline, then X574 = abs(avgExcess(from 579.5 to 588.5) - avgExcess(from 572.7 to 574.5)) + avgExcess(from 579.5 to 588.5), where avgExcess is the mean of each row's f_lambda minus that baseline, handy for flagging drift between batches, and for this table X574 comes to 0.39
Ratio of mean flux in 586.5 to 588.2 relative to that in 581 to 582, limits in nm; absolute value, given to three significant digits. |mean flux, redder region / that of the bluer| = 0.995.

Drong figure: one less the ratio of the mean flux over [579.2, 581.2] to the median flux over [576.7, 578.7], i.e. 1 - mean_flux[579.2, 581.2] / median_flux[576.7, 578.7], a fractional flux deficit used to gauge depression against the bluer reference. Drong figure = 0.003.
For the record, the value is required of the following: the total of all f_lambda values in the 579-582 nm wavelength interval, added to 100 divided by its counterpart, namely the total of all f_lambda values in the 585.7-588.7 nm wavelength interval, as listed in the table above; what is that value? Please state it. 178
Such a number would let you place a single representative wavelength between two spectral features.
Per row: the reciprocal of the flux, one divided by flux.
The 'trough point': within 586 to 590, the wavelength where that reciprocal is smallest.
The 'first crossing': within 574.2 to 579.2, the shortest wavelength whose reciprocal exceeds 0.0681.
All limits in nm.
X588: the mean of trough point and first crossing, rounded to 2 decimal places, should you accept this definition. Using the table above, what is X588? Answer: 581.10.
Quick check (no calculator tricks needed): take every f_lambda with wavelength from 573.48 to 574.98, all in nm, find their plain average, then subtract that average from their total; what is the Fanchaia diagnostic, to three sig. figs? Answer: 74.1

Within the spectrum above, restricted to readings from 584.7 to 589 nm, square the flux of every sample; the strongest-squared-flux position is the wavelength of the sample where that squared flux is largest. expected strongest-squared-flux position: 585.35 nm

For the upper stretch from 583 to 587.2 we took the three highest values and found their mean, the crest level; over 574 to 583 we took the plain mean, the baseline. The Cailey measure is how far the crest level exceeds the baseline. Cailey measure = 0.12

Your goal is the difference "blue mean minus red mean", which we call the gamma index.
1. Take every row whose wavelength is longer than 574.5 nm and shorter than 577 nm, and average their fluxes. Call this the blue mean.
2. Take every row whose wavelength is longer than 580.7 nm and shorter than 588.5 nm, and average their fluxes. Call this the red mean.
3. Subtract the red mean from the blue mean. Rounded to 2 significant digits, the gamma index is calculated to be 0.24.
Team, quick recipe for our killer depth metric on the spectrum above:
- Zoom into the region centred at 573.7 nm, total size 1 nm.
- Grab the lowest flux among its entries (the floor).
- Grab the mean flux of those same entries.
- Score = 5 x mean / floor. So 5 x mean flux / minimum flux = 5.10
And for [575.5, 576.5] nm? 5.10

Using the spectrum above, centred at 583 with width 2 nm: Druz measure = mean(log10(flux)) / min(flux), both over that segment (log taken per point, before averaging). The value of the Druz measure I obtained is 0.0799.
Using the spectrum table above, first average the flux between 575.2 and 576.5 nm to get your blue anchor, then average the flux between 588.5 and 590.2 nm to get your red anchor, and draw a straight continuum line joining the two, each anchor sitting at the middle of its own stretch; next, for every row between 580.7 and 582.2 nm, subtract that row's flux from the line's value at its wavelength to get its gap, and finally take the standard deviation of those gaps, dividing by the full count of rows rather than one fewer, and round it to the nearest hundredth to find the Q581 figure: 0.11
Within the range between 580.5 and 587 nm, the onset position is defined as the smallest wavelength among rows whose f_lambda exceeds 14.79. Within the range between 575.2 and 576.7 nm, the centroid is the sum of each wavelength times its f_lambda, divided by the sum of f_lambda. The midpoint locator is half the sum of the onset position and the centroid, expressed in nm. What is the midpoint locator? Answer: 578.29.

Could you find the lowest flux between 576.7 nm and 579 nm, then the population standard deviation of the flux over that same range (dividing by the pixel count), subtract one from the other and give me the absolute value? 14.5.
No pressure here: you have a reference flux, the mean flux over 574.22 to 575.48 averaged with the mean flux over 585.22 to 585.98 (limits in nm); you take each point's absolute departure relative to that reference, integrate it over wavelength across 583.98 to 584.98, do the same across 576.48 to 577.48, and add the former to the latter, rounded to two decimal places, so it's 0.45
